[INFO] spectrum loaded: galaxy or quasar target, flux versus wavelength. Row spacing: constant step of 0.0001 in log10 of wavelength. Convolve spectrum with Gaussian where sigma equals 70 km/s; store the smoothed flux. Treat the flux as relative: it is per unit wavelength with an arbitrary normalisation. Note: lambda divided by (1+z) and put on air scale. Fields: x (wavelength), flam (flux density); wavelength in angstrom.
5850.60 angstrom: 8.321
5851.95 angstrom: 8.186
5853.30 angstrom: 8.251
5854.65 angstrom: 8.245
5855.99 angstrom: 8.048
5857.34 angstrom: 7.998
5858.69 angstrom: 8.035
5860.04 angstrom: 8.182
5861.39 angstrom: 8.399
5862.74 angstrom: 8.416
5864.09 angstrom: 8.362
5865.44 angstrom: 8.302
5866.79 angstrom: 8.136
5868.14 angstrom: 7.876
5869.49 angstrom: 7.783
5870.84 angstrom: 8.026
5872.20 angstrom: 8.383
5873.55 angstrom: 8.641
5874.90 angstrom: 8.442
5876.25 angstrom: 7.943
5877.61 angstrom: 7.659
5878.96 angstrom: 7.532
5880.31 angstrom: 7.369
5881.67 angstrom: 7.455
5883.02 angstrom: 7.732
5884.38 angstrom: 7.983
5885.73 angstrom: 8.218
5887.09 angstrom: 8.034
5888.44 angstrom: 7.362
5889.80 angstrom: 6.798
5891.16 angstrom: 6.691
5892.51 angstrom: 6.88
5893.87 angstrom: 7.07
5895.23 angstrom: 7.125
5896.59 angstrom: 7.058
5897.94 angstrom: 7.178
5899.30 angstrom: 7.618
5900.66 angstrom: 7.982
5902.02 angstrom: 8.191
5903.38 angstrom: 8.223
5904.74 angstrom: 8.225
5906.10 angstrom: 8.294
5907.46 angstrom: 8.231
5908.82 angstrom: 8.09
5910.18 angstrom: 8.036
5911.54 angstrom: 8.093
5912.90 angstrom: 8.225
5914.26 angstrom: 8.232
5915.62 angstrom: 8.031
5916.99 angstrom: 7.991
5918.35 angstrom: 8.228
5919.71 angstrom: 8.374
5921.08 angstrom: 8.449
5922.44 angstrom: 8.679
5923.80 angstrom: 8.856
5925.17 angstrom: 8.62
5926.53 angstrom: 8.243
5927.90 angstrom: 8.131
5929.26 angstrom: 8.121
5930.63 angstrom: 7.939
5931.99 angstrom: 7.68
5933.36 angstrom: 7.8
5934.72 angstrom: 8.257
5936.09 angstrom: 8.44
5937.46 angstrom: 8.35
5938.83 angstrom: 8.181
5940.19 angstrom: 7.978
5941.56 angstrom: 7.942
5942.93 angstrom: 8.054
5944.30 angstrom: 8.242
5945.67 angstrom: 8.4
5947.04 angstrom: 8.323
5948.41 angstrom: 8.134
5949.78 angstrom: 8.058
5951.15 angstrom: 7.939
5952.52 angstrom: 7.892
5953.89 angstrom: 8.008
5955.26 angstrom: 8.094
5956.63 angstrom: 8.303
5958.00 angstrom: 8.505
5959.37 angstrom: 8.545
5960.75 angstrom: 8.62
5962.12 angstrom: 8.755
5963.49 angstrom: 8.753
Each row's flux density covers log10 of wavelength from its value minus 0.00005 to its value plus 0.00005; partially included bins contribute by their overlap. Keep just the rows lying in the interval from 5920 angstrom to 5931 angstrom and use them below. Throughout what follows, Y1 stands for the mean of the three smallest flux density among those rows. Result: 8.06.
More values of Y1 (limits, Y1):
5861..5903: 6.79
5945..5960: 7.95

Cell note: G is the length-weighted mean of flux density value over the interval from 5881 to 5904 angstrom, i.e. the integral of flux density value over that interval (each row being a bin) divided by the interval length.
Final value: 7.50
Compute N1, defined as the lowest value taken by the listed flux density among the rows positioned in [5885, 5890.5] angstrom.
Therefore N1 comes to 6.798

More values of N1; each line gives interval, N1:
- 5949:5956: 7.892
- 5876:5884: 7.369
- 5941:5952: 7.939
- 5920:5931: 7.939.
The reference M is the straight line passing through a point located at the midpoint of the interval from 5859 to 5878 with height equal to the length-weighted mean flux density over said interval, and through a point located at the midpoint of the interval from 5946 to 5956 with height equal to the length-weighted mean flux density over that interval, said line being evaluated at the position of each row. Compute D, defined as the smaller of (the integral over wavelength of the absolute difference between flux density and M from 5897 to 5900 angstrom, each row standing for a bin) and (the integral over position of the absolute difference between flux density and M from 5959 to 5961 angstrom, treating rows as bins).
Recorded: 1.0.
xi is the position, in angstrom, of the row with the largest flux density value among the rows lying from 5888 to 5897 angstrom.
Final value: 5888.44 angstrom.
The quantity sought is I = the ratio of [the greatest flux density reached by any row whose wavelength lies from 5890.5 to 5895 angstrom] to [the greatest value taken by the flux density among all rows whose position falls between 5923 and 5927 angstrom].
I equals 0.80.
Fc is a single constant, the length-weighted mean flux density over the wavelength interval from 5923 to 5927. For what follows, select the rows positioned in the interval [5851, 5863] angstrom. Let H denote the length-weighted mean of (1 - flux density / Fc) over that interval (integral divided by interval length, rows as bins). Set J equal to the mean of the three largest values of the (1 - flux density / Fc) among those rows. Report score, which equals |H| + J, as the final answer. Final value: 0.11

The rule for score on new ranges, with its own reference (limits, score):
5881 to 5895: 0.35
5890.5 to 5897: 0.39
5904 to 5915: 0.11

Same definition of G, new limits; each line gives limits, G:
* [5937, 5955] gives 8.11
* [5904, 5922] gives 8.20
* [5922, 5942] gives 8.21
